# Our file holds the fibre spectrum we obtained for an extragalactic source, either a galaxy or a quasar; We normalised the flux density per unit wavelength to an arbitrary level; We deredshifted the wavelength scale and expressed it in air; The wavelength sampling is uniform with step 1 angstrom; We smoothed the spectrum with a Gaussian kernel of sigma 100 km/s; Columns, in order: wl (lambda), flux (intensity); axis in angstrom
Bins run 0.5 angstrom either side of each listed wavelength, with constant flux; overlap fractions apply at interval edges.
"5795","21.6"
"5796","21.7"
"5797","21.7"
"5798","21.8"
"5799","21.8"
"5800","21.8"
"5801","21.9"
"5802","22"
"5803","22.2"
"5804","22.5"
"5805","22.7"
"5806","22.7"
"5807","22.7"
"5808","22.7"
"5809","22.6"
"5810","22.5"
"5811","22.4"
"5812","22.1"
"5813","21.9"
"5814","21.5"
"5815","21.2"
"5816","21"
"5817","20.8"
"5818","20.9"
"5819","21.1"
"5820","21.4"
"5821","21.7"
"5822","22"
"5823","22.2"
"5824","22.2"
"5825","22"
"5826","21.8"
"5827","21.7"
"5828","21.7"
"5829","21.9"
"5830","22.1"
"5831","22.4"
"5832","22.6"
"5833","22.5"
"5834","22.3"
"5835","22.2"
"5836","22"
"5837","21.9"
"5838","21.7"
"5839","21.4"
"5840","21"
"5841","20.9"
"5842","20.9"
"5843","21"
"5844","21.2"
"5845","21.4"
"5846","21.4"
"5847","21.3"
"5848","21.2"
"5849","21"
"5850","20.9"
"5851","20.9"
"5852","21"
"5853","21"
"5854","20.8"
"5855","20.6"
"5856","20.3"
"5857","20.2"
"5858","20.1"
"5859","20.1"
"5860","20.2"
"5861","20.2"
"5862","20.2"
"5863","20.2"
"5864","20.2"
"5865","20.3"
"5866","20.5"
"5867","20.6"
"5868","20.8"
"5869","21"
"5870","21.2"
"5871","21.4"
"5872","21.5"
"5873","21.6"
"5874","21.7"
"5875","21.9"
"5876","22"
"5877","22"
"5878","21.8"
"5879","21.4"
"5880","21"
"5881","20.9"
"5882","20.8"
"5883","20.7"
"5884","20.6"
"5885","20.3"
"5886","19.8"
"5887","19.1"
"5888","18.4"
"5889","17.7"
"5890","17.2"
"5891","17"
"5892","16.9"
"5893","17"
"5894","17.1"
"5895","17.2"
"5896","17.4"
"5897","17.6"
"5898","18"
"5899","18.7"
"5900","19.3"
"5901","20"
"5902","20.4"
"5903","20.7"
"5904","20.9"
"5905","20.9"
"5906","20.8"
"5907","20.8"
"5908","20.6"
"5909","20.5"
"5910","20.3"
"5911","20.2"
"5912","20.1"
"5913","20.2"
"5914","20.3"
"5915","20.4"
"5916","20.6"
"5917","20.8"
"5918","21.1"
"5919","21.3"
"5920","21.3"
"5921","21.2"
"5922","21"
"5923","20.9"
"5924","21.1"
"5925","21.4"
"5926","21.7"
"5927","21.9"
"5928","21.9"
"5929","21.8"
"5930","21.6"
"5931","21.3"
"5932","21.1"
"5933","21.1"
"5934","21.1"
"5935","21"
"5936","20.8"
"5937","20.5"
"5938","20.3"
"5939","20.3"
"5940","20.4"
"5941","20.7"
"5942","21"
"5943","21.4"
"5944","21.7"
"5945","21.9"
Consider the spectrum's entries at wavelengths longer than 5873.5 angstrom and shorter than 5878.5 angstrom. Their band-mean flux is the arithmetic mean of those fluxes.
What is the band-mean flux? 21.9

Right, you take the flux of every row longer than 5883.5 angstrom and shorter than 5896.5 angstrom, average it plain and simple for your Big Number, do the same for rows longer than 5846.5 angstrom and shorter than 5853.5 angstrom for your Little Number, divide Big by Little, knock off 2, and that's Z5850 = -1.14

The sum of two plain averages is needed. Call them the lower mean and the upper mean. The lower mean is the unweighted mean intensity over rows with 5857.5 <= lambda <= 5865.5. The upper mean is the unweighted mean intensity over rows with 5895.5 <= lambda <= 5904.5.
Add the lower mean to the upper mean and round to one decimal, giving 39.4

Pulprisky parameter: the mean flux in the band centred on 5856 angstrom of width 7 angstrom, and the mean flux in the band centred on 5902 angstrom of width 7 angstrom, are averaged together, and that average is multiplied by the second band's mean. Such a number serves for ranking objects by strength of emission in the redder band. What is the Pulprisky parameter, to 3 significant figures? 408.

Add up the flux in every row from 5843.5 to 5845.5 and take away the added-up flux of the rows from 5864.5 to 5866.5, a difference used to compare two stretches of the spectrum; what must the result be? 1.8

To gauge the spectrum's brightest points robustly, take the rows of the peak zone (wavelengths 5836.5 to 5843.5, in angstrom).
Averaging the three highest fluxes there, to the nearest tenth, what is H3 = 21.7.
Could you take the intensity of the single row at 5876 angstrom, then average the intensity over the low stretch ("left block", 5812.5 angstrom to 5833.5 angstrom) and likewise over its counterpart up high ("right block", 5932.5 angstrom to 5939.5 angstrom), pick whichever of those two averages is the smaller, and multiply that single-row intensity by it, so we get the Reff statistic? 456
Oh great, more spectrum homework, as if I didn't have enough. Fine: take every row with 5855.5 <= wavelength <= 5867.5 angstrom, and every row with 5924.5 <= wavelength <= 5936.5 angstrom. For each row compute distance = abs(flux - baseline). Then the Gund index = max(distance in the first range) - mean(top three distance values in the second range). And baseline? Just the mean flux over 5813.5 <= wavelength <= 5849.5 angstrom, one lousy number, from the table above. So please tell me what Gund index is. 0.9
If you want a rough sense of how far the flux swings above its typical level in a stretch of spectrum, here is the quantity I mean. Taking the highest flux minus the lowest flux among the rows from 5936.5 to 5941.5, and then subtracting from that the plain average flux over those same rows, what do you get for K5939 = -20.0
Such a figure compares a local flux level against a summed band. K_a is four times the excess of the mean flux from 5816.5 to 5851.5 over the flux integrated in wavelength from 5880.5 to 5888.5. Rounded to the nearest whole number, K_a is -556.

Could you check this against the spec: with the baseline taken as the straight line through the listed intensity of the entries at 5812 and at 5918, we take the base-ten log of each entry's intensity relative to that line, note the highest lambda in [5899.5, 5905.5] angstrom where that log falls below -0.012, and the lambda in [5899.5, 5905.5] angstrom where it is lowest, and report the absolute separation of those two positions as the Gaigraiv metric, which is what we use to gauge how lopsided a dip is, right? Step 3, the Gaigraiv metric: 2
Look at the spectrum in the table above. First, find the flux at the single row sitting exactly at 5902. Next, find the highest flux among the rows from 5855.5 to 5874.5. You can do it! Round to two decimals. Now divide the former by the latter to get 0.94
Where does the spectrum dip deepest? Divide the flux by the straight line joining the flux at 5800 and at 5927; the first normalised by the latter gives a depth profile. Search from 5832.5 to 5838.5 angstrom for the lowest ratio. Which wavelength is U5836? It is 5838 angstrom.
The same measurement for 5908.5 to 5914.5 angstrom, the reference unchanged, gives 5912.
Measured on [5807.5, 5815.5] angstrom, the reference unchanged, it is 5815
